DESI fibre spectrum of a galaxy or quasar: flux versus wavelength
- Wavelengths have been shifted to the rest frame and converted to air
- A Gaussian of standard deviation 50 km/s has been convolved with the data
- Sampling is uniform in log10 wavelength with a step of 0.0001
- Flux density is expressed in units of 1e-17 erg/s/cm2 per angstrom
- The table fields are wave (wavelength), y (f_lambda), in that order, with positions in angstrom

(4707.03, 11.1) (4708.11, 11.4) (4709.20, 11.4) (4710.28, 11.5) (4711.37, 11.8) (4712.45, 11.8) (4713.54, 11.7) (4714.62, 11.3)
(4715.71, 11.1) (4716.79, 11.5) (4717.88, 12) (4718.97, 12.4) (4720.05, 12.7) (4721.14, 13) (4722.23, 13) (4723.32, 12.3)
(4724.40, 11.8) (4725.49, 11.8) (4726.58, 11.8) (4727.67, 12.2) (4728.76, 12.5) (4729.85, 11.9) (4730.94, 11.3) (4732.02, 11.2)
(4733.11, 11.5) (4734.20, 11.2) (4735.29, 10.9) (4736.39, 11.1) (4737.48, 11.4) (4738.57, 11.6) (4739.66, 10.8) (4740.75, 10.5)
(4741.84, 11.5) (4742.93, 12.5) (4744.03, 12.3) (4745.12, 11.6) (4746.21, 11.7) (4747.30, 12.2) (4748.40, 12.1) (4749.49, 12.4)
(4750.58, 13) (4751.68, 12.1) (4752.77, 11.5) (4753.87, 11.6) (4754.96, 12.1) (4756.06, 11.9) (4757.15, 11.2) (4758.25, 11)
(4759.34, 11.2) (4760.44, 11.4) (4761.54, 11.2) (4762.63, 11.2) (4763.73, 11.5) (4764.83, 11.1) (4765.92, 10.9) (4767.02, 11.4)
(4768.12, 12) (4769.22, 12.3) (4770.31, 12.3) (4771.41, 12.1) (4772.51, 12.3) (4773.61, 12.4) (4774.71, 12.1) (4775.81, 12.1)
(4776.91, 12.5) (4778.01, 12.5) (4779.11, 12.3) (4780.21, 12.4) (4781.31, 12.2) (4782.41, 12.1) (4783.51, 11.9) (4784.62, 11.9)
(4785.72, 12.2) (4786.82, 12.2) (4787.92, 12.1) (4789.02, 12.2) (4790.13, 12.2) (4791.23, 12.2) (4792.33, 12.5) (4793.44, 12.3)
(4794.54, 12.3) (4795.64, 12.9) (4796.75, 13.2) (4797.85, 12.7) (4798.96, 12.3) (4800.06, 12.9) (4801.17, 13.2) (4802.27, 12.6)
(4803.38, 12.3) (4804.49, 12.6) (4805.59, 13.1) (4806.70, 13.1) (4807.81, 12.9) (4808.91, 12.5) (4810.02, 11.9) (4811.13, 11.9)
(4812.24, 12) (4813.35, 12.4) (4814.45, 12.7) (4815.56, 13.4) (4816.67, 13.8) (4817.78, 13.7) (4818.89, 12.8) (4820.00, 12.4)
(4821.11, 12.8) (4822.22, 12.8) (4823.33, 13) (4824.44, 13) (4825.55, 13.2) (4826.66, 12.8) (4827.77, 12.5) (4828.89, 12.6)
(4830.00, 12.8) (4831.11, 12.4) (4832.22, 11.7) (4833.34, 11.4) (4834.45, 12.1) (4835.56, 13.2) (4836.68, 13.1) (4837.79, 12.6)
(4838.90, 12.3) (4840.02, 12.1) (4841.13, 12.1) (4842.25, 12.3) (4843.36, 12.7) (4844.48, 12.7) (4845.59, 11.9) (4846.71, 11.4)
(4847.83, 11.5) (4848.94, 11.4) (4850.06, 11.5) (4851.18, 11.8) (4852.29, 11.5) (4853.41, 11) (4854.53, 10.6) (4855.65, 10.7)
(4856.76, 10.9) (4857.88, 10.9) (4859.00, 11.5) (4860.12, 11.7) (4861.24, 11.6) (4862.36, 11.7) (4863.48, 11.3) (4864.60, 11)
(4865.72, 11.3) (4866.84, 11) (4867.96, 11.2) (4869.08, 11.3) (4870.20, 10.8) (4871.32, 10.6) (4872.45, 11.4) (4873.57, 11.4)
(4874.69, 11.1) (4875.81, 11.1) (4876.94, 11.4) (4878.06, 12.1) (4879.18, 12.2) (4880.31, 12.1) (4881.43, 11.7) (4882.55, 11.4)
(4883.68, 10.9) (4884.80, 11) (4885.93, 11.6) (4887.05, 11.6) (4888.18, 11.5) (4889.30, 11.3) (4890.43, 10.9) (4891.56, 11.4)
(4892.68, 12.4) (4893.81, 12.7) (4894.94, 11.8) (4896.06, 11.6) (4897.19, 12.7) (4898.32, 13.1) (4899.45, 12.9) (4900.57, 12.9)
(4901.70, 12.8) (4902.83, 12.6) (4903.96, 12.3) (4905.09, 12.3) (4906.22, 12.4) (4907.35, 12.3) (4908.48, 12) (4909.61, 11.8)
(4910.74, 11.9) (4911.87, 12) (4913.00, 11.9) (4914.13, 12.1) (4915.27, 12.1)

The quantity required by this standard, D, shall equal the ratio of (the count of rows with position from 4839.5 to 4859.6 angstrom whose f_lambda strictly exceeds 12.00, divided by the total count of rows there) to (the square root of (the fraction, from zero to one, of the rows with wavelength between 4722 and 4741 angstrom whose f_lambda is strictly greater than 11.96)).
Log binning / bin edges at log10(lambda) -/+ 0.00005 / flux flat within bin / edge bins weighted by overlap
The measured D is 0.59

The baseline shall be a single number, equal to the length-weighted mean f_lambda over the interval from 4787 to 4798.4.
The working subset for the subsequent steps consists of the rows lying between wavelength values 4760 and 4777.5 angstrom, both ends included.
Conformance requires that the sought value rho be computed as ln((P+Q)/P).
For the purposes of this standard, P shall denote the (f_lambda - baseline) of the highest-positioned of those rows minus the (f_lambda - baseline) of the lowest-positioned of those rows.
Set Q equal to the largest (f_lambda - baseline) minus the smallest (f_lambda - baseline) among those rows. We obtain 0.9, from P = 1.10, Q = 1.6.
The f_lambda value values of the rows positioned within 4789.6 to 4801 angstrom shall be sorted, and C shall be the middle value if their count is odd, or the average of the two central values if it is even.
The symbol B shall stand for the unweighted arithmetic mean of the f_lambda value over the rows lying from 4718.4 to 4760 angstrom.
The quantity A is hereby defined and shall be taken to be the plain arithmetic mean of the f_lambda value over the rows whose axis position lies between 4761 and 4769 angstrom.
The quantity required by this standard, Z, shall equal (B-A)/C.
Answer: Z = 0.039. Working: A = 11.3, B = 11.8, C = 12.40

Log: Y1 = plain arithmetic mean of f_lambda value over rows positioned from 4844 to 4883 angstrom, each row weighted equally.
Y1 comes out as 11.4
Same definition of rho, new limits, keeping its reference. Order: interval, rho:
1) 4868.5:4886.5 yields 1.8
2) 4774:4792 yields 1.9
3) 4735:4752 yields 1.1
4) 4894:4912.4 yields 2.1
